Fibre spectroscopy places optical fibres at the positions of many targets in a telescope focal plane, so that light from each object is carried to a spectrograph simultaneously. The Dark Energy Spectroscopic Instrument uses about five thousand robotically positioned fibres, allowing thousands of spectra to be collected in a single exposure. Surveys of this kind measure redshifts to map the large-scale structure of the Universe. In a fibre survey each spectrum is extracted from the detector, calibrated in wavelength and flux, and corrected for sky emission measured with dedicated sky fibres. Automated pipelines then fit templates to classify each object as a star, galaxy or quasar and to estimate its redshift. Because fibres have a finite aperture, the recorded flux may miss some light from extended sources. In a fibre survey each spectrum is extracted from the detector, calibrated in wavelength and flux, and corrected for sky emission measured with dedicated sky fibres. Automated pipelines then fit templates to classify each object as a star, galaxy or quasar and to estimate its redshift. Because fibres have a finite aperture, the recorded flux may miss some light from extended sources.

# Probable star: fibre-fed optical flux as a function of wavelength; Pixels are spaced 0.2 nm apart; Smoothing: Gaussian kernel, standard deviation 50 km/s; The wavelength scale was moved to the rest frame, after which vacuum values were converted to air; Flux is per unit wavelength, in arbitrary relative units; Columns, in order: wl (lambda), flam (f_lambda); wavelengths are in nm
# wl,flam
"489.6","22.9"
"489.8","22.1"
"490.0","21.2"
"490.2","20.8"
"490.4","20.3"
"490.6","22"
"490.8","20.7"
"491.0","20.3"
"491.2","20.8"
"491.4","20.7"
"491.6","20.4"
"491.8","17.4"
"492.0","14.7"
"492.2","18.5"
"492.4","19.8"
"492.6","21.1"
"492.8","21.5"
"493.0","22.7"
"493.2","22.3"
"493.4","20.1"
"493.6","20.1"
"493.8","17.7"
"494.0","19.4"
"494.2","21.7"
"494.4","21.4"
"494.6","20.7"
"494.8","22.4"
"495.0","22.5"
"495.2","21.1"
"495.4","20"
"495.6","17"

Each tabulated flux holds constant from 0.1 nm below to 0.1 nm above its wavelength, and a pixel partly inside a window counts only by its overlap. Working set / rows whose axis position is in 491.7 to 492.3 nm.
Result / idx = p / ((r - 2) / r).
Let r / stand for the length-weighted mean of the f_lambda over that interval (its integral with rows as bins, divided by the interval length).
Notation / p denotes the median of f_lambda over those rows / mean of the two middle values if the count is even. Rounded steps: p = 17.4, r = 16.9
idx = 19.7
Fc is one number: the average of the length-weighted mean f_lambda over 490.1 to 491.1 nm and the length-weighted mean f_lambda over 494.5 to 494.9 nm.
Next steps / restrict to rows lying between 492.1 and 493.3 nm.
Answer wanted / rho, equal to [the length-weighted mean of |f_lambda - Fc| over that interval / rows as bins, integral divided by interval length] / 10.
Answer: 0.12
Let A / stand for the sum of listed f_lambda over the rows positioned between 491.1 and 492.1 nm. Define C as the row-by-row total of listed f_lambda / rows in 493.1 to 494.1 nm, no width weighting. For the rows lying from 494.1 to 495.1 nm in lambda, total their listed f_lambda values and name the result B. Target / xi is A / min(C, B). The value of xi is 0.94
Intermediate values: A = 94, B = 109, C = 100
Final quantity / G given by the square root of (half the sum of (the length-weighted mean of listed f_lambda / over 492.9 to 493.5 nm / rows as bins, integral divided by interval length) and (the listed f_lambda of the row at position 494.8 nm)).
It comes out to 4.70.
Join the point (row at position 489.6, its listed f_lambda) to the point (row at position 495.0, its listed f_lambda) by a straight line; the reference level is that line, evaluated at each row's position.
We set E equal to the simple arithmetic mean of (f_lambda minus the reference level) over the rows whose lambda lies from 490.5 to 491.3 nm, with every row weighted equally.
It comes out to -1.9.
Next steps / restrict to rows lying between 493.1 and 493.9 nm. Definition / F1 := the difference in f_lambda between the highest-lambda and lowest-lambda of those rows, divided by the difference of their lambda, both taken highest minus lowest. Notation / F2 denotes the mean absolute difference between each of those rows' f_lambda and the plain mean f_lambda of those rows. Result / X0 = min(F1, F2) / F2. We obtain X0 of -6.5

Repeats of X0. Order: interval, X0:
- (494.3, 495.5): -1.9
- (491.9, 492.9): 1.0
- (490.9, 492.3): -0.8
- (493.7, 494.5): 1.0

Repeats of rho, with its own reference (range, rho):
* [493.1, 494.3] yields 0.15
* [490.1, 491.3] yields 0.06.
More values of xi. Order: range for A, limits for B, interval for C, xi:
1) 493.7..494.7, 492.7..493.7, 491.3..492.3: 1.10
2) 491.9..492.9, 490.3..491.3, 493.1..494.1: 0.96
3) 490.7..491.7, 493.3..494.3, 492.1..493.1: 1.04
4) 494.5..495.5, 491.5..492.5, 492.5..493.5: 1.18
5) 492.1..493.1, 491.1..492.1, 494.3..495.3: 1.10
